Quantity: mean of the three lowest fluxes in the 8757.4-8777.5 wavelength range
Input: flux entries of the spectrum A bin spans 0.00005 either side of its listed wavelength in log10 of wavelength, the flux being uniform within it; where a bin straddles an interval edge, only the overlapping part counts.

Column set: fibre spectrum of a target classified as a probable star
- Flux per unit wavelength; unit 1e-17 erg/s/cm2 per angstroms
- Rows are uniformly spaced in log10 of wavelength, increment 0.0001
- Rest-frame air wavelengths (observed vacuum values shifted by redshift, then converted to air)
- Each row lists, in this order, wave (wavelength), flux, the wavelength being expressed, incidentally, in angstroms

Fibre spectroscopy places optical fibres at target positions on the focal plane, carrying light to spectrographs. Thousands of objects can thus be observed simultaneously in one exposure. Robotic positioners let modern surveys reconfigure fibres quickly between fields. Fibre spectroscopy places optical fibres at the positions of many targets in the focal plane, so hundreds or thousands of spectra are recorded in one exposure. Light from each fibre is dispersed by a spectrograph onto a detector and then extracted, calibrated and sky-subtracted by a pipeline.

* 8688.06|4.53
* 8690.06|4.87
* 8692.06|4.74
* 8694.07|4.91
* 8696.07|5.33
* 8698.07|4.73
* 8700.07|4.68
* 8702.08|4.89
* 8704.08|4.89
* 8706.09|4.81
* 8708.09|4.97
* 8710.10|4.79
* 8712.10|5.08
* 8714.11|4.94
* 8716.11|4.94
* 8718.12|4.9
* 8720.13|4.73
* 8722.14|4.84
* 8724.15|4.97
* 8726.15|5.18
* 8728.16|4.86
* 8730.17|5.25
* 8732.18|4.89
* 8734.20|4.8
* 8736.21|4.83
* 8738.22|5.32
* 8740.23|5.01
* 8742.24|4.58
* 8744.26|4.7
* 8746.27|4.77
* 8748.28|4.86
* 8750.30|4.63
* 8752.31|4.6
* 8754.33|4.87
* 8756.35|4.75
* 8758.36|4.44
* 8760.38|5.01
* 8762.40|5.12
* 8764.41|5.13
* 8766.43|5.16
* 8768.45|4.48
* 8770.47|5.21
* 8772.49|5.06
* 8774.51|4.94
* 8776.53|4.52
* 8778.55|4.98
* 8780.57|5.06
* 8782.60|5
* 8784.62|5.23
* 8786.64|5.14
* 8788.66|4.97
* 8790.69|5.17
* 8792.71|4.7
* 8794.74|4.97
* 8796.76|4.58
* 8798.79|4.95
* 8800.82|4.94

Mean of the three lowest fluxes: 4.48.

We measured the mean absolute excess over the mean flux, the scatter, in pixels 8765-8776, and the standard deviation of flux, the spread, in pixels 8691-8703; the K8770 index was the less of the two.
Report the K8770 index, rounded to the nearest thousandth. 0.208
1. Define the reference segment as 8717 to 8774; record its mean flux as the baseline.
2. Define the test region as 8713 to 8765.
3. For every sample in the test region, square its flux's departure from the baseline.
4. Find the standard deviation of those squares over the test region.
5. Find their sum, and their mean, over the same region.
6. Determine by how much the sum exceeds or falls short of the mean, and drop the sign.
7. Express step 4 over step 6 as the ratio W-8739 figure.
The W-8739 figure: 0.05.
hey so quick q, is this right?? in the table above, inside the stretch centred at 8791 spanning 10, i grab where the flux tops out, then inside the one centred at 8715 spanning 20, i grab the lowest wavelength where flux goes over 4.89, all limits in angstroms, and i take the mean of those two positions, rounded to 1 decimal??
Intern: 8749.4 angstroms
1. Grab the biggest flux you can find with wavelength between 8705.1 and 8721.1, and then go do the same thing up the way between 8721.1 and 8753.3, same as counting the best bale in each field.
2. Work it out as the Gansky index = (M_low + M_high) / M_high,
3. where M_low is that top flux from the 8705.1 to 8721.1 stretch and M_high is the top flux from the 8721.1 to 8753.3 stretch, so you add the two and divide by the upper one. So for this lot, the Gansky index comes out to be 1.95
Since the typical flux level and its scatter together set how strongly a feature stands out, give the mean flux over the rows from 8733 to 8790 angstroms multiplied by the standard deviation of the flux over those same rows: 1.2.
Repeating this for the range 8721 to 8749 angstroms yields 1.0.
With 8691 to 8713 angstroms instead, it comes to 0.9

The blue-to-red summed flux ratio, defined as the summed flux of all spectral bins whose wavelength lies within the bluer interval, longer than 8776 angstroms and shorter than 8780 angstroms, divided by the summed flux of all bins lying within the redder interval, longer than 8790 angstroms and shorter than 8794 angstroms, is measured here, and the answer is 1.0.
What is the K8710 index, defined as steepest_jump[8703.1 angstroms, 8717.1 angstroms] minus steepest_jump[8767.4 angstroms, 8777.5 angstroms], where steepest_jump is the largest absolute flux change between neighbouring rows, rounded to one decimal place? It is -0.4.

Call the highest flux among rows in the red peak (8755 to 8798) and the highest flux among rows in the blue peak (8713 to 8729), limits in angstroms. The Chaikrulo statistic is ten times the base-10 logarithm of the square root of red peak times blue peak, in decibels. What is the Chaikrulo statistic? 7.16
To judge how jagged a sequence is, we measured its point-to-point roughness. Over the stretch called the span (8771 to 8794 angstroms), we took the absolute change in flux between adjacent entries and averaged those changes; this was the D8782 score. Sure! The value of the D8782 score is 0.23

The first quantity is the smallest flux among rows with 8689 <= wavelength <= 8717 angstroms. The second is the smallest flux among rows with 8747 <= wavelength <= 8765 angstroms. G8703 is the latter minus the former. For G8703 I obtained -0.24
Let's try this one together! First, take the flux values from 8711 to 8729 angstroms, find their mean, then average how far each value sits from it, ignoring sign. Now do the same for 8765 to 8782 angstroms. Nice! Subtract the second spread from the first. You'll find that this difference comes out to -0.12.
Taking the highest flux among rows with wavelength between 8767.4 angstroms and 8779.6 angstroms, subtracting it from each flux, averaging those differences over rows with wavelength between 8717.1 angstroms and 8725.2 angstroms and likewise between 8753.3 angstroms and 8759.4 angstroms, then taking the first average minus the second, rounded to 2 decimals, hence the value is 0.17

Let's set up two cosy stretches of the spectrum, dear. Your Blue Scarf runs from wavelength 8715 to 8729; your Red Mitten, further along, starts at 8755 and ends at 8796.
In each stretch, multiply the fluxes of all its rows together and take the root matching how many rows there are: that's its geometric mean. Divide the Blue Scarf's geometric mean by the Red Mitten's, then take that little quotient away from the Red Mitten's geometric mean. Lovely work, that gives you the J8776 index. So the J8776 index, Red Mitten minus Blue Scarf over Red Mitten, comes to 3.95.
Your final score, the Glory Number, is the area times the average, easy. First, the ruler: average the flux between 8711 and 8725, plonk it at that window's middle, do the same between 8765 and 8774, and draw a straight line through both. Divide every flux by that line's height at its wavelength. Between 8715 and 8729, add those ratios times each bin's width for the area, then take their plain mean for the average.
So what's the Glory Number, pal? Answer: 14.0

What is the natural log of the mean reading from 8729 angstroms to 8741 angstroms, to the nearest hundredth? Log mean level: 1.61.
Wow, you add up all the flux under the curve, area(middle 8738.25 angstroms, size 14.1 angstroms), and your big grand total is 68.7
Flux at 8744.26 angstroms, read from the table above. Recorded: 4.7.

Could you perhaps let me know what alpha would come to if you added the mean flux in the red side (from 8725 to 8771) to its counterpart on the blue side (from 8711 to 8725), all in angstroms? 9.80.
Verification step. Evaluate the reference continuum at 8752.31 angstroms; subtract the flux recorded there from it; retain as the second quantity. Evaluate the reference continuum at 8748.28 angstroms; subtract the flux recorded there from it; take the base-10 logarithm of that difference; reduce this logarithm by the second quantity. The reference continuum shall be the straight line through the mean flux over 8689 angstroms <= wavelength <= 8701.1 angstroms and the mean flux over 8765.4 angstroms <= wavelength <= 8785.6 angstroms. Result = -1.5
